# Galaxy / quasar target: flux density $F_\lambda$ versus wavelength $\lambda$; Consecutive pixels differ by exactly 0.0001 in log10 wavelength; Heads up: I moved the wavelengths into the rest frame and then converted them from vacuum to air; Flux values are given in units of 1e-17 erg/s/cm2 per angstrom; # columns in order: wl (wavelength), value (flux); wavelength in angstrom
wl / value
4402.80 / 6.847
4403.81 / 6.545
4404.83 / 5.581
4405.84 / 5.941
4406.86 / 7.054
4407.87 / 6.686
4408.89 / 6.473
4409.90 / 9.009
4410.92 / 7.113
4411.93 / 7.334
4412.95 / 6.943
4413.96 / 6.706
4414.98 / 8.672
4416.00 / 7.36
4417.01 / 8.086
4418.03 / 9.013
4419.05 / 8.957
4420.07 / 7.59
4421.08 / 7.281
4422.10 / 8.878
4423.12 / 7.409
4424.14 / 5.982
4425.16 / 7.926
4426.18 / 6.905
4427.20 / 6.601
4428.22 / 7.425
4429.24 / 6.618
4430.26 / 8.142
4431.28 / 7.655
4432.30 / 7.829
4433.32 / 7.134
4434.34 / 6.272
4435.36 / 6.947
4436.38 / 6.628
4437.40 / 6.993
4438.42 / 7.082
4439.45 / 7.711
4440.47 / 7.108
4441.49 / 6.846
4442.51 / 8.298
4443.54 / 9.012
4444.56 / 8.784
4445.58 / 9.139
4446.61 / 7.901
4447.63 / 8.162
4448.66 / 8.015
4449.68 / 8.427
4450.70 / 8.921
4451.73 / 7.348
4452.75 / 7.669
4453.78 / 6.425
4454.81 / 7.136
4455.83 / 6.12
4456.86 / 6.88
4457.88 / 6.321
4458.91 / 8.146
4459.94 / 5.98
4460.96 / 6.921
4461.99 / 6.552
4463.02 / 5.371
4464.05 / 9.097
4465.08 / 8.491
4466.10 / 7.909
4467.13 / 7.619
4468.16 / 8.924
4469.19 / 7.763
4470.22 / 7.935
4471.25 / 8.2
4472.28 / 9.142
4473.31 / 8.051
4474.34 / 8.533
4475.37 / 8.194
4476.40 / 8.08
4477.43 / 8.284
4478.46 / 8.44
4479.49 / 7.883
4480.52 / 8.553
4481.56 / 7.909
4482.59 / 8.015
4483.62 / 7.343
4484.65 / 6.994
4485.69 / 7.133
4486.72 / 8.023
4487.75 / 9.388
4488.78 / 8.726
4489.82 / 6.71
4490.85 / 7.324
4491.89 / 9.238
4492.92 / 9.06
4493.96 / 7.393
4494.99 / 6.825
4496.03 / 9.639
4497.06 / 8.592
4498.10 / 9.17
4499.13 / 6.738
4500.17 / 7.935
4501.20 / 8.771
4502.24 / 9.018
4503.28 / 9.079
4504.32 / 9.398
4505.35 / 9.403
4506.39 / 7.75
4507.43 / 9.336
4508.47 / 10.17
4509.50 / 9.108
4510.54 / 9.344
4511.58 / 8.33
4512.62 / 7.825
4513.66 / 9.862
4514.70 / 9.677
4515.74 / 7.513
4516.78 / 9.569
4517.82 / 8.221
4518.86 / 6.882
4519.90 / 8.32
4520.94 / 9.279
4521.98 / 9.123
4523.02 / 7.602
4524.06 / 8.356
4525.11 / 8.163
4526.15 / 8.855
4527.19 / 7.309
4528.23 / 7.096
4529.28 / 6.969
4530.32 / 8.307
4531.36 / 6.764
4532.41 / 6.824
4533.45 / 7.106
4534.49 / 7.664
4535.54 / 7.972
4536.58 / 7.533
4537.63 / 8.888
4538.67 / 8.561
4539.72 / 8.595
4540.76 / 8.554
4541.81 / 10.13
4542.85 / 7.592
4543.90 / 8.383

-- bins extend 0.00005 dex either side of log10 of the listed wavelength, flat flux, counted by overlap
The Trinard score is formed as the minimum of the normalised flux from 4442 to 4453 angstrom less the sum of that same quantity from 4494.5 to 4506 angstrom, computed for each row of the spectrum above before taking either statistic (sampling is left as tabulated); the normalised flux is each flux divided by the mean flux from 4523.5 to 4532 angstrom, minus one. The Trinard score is -1.3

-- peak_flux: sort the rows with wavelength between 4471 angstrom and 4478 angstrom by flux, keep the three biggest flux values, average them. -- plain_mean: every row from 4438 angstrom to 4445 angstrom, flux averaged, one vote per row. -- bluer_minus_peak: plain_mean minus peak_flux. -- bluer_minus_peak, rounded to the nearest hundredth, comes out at -0.82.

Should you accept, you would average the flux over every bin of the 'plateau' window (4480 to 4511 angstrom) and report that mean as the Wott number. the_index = 8.40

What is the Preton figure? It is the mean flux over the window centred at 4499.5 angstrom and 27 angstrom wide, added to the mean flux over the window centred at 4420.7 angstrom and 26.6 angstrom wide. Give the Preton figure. 16.1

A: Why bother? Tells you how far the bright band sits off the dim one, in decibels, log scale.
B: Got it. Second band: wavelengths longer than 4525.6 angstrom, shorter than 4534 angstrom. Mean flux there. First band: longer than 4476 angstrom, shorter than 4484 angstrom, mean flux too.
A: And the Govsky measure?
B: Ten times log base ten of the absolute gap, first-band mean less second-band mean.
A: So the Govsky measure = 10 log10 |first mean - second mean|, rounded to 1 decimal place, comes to -1.8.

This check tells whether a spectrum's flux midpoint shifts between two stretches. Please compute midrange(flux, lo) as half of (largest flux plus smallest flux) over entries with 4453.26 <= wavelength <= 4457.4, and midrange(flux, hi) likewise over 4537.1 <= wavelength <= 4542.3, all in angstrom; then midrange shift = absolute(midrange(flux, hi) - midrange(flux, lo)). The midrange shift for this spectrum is 2.7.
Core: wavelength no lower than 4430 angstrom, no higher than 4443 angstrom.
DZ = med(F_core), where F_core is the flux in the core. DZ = 7.1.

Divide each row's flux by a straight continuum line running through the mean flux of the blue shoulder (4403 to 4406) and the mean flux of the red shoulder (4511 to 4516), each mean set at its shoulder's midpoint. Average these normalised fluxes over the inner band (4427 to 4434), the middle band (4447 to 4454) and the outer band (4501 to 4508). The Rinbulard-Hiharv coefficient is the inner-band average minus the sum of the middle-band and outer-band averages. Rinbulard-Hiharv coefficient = -1.06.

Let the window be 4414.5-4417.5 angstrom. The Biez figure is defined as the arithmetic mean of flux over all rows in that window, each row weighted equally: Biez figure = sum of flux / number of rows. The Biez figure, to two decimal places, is 8.04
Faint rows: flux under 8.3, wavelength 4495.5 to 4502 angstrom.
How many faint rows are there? 2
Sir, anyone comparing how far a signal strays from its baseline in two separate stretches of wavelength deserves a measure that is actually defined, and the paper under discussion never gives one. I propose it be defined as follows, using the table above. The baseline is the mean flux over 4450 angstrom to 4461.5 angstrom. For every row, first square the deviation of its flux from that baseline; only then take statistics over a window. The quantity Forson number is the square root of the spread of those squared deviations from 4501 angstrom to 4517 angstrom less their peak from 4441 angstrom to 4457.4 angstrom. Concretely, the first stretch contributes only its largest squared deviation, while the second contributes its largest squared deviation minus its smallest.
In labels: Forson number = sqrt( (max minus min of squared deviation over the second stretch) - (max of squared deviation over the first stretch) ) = 2.26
